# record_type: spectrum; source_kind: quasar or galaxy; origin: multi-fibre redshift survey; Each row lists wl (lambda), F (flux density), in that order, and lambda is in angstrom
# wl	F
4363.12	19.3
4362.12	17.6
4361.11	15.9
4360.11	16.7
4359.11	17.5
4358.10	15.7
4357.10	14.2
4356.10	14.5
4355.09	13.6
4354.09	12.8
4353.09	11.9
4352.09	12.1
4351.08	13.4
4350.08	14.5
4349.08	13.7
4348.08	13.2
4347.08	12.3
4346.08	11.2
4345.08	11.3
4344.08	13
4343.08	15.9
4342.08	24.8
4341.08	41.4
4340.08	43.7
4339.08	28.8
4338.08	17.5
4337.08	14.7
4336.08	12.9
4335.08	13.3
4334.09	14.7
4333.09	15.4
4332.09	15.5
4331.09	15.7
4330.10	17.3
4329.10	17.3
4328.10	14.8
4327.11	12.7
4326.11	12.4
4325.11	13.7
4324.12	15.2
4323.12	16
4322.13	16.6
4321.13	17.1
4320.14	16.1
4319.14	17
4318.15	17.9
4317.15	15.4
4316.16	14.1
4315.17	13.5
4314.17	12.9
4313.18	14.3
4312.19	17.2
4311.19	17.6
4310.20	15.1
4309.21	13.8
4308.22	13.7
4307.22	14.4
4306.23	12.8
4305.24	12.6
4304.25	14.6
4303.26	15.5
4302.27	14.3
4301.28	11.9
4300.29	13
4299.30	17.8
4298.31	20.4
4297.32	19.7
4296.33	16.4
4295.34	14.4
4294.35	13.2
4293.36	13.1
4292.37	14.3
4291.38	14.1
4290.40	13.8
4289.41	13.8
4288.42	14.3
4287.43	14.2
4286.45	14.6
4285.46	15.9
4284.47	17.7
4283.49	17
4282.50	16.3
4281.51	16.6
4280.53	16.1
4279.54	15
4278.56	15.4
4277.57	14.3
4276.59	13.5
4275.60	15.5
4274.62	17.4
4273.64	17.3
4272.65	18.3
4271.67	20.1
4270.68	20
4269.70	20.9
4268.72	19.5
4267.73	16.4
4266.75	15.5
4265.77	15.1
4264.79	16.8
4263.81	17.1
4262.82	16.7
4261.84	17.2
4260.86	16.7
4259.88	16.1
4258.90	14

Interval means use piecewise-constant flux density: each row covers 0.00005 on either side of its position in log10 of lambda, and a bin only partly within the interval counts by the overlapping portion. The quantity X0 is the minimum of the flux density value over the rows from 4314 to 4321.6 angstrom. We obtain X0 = 12.9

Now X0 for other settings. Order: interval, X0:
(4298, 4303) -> 11.9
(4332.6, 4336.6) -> 12.9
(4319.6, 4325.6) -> 13.7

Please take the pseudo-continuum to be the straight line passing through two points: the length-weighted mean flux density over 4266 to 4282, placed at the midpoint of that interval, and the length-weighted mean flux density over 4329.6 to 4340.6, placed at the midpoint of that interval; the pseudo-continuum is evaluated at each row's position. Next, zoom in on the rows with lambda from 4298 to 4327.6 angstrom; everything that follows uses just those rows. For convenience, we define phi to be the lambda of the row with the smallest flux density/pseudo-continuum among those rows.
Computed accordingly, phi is 4326.11 angstrom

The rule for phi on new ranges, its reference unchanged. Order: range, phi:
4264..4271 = 4265.77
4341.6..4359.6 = 4346.08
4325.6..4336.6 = 4326.11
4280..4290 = 4289.41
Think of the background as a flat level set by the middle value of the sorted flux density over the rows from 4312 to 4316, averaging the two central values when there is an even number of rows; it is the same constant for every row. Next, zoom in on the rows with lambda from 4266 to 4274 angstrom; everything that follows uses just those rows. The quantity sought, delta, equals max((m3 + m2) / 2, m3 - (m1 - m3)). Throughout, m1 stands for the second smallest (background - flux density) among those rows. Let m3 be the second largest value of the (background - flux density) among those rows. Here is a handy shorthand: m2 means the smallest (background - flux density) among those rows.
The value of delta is 1.2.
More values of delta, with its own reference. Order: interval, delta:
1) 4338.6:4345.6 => 29.3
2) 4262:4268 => -0.3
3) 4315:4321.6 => 2.8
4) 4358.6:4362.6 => -2.0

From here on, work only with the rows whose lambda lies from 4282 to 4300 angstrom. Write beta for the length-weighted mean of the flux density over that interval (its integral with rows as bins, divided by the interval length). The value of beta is 15.6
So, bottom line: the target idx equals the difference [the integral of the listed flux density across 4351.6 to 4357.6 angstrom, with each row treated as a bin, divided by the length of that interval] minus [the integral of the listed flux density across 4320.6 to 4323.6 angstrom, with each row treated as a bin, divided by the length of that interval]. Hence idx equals -3.4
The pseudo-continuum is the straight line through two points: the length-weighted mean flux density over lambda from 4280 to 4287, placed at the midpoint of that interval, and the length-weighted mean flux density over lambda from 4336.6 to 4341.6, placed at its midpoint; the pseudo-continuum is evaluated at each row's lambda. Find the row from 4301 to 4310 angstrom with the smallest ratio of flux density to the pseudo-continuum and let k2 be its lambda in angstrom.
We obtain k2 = 4301.28 angstrom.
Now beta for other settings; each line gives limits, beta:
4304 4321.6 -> 15.0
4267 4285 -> 17.0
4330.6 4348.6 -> 18.6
